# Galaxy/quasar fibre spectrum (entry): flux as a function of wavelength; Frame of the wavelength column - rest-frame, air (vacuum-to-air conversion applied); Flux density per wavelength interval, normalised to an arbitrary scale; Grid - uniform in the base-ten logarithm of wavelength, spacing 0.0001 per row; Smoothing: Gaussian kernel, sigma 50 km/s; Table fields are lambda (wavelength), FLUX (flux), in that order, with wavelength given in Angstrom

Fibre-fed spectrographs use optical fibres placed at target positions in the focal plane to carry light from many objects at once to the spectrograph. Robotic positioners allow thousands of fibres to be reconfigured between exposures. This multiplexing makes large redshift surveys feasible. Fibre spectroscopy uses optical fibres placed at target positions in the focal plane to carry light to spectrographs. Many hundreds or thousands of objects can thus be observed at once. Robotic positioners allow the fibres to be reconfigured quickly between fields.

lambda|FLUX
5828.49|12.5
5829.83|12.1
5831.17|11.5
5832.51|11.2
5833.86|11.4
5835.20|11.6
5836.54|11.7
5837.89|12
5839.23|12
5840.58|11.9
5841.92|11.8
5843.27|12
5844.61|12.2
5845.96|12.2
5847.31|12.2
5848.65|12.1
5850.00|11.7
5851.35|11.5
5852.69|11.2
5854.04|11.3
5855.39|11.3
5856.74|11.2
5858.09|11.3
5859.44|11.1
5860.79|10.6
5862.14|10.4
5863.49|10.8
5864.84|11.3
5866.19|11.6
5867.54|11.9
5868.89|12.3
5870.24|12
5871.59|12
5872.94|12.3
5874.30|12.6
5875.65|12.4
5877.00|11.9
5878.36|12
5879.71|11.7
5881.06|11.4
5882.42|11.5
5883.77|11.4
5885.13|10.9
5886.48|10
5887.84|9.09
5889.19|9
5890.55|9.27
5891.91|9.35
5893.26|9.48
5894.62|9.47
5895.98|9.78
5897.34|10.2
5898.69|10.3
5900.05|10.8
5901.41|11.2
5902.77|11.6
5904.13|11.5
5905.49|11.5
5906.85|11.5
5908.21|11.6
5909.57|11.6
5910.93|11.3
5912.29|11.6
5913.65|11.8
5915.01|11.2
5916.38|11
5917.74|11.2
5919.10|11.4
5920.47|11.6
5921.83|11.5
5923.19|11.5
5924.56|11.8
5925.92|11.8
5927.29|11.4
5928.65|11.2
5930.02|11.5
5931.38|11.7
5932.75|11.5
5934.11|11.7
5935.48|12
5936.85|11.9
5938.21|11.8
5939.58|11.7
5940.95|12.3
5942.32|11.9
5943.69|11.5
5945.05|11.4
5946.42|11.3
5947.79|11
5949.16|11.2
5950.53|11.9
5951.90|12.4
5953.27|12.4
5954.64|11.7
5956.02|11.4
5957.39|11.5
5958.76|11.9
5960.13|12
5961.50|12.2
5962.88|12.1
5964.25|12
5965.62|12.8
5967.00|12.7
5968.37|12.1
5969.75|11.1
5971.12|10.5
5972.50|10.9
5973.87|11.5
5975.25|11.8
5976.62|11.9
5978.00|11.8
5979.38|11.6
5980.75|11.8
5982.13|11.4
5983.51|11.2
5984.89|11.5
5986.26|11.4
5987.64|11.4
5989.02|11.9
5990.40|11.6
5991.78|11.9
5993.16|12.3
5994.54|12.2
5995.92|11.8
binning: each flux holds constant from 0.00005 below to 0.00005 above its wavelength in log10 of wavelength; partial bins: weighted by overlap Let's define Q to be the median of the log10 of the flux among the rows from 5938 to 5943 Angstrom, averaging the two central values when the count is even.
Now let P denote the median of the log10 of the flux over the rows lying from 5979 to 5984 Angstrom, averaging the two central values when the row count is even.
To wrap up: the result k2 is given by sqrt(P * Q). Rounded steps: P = 1.061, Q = 1.07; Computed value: 1.07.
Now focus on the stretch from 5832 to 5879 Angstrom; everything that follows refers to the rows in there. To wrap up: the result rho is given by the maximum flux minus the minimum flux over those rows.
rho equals 2.2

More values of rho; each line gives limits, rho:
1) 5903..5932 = 0.8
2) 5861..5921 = 3.6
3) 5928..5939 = 0.8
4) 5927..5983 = 2.3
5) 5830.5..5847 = 1.0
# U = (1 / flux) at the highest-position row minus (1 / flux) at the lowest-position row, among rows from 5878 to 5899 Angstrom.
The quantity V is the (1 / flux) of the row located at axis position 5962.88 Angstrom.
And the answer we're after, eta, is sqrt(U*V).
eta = 0.034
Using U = 0.014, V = 0.0826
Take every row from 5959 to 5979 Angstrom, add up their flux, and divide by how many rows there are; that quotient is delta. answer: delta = 11.8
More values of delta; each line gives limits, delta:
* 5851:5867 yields 11.1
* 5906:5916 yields 11.5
